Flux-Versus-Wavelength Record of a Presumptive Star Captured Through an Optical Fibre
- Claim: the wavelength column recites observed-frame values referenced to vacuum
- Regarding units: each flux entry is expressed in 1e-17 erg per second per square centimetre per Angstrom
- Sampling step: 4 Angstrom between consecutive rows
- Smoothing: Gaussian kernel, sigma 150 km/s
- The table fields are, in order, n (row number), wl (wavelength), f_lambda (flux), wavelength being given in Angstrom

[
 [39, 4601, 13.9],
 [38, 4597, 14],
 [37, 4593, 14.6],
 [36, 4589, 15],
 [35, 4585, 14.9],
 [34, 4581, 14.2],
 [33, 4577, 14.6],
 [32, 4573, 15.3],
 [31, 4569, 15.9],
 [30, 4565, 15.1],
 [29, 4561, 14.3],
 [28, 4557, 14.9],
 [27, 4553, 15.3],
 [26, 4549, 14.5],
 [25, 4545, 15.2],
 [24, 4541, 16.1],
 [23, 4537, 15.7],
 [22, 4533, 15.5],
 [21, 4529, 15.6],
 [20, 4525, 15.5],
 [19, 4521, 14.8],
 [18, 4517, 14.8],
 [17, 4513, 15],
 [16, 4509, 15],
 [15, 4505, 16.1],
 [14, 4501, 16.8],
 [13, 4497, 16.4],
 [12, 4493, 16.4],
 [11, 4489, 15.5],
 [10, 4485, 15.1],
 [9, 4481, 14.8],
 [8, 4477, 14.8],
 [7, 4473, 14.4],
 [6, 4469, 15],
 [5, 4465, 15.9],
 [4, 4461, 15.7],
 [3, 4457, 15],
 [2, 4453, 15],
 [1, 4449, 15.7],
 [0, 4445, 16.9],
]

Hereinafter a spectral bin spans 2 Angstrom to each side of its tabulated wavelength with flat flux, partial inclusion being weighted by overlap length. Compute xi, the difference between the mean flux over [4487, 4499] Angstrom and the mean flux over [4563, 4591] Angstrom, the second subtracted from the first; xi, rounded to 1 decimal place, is 1.1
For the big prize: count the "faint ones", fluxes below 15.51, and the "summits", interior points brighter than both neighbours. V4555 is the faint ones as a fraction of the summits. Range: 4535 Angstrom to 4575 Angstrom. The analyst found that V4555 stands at 2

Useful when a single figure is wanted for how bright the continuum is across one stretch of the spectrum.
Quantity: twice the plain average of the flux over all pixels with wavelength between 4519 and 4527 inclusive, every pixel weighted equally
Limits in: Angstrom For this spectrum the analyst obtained 30.3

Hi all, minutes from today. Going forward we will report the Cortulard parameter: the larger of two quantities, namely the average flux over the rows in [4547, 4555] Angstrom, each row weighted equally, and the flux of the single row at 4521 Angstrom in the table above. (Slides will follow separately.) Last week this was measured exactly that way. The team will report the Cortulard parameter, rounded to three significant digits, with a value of 14.9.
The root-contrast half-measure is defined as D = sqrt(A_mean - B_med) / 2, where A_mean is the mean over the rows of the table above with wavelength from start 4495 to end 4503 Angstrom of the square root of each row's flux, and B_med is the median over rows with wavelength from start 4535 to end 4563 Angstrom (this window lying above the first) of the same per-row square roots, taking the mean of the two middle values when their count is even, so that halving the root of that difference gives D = 0.21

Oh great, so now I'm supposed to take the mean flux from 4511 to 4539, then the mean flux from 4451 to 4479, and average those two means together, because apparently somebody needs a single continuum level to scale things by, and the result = 15.2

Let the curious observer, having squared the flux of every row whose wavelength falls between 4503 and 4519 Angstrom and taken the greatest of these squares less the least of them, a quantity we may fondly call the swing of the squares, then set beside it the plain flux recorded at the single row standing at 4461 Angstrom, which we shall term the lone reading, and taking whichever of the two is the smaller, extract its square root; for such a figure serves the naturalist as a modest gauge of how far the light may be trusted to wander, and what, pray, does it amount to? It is 3.96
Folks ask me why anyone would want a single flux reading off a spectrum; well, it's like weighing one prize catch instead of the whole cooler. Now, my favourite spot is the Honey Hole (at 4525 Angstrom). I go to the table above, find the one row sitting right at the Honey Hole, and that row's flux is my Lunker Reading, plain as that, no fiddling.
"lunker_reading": 15.5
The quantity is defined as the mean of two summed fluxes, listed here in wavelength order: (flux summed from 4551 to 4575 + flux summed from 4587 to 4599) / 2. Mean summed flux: 67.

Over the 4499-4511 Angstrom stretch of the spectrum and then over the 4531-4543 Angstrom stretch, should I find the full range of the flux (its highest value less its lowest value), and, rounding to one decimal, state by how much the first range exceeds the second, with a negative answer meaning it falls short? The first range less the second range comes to 1.2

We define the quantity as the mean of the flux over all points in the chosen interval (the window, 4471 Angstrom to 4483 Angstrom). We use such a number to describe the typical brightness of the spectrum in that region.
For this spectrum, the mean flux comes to 14.7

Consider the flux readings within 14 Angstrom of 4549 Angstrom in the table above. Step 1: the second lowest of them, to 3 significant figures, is 14.5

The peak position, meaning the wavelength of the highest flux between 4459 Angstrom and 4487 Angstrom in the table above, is 4465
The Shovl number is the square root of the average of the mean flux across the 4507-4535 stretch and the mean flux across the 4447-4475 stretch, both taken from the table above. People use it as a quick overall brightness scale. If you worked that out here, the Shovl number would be 3.90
